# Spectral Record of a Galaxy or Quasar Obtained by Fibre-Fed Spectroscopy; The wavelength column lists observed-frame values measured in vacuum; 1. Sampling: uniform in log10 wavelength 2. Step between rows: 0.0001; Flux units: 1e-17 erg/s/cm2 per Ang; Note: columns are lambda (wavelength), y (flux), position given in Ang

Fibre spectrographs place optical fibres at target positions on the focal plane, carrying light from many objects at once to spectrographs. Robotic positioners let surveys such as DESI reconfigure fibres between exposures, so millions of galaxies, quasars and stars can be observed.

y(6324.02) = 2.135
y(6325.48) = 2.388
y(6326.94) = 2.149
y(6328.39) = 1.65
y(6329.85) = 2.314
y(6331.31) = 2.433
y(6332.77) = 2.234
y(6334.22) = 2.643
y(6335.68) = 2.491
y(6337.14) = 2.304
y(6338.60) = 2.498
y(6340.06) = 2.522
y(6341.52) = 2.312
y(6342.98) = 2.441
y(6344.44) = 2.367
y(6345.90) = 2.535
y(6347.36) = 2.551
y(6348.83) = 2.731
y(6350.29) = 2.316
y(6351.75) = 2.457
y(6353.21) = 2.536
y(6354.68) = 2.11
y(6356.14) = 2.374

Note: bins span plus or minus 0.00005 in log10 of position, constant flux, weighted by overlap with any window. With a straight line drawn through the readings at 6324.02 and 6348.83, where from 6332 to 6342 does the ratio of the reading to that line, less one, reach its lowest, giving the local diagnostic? 6341.52 Ang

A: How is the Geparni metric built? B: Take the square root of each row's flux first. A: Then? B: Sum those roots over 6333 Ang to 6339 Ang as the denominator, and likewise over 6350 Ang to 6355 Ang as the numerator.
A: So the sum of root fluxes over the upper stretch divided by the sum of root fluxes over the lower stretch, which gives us 0.97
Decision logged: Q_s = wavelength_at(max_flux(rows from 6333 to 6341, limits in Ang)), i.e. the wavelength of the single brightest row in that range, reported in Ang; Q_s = 6334.22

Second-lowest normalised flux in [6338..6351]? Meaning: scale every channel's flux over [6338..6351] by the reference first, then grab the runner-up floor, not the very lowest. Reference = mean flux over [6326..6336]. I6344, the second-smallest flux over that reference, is 1.02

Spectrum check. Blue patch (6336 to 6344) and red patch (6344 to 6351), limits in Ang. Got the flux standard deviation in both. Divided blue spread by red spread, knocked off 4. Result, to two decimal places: -3.38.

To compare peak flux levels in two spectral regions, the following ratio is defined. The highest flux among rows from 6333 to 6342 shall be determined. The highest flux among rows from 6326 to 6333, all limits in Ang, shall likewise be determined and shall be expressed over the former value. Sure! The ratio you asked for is 0.92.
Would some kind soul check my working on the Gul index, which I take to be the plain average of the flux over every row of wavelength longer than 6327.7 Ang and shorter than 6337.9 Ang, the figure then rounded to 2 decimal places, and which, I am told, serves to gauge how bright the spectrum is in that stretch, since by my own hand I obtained 2.30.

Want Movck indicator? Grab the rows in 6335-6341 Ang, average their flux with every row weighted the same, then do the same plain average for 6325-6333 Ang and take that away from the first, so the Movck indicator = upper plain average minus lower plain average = 0.26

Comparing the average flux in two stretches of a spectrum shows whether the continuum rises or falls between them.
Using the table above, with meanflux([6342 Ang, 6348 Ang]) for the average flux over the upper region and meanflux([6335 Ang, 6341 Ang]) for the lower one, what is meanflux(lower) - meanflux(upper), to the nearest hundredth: -0.02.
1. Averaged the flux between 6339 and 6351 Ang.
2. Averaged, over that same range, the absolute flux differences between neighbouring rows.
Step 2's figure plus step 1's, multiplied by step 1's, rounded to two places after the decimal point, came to 6.53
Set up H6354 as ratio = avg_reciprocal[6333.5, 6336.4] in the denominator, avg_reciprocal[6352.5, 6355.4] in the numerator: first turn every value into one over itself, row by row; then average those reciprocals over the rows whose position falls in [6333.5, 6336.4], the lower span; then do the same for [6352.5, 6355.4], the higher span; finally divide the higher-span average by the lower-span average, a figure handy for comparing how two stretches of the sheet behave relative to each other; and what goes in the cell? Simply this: 1.11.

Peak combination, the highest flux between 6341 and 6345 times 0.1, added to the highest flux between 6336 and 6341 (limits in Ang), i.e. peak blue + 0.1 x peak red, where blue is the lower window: 2.77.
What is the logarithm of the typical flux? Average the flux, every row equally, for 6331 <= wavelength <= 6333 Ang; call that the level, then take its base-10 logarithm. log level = 0.37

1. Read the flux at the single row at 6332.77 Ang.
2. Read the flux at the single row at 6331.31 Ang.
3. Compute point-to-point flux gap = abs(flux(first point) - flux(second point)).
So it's 0.20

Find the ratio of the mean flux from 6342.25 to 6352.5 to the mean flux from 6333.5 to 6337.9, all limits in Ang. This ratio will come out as 1.00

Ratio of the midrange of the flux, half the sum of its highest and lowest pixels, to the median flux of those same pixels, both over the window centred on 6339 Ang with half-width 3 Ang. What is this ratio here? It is 1.00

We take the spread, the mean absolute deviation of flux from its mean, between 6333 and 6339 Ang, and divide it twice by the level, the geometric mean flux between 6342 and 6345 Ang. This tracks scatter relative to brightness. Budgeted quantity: 0.016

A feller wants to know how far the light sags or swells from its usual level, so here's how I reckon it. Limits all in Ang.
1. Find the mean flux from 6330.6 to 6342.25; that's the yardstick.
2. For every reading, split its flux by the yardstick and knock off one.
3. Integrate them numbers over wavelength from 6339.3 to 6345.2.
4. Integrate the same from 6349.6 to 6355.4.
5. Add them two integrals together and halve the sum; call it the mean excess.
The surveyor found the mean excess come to -0.11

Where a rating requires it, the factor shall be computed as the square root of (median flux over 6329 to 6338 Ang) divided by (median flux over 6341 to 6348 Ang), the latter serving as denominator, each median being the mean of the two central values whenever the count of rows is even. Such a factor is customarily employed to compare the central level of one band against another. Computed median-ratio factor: 0.99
